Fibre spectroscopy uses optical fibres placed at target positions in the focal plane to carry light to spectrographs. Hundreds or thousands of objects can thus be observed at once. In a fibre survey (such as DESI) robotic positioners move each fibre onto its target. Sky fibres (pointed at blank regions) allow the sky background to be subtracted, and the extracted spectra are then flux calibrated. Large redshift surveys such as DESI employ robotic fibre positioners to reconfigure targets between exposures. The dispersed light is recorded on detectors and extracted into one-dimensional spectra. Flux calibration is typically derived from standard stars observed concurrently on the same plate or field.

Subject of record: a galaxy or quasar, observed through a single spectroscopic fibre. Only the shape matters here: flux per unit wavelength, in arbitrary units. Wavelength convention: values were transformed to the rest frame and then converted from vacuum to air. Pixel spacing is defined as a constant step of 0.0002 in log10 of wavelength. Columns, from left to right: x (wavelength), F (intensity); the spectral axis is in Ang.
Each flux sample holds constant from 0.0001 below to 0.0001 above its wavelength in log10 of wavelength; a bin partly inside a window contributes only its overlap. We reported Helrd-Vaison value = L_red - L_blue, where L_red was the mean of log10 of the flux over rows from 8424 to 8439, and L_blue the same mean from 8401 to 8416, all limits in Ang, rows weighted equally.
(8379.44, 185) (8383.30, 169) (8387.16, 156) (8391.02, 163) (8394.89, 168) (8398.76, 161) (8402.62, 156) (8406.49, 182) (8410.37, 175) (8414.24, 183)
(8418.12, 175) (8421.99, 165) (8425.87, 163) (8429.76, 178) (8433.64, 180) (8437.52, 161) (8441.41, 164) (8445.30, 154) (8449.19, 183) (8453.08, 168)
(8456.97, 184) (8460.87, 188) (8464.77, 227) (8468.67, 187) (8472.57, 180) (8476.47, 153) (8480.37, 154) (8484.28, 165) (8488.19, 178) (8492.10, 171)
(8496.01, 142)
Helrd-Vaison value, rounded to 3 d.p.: -0.008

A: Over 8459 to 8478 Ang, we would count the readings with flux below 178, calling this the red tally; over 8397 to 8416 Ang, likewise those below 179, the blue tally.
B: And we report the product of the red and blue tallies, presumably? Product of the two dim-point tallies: 3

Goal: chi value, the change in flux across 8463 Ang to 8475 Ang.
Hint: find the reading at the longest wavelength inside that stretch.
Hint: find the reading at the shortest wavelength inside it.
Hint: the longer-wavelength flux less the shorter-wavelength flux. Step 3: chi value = -47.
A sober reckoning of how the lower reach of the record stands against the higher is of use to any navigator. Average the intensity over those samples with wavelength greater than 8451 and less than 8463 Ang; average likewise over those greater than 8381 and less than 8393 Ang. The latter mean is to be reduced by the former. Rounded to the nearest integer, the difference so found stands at -17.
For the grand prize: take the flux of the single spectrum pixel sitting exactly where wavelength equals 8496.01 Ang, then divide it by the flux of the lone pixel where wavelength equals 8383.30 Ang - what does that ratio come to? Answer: 0.84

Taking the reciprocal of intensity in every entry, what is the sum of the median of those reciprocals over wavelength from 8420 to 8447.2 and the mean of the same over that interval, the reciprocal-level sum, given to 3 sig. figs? 0.0121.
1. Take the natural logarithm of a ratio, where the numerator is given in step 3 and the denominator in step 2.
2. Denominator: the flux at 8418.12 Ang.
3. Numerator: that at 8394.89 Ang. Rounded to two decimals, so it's -0.04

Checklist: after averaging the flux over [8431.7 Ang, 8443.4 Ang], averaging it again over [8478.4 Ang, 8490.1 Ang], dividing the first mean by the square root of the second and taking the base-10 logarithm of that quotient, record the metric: 1.12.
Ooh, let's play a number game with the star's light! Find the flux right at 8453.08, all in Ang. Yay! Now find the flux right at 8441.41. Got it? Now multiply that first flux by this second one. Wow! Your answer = 27552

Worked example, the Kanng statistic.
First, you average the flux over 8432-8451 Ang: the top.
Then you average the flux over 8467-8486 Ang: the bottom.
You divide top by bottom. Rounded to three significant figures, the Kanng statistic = 1.00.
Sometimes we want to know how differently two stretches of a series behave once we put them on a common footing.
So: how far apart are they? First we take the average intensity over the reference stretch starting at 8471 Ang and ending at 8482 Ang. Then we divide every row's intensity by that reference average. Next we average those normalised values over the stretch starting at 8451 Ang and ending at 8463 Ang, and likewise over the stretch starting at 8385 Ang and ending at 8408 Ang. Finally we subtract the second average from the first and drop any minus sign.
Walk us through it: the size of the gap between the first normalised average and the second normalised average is 0.10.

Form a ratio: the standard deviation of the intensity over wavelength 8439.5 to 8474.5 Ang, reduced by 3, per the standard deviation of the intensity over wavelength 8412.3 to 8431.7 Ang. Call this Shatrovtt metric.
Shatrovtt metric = 2.1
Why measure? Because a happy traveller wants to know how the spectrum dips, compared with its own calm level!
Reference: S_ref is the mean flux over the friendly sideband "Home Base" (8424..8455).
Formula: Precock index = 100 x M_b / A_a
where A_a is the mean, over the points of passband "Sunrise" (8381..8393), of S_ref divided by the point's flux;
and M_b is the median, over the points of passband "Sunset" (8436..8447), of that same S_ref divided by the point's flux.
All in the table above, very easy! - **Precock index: 101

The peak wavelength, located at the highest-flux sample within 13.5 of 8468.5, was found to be 8464.77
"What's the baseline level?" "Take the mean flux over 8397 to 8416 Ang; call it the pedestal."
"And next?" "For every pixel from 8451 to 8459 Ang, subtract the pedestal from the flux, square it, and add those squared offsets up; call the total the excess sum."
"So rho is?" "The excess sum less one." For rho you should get 169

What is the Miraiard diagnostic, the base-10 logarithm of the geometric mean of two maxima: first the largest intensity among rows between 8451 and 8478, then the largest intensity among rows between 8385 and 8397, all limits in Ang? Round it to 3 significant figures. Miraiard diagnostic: 2.29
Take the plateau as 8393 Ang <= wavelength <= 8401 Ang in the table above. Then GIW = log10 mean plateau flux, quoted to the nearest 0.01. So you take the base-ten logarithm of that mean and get 2.22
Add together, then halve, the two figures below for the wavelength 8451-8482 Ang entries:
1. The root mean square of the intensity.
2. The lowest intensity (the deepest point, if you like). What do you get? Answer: 167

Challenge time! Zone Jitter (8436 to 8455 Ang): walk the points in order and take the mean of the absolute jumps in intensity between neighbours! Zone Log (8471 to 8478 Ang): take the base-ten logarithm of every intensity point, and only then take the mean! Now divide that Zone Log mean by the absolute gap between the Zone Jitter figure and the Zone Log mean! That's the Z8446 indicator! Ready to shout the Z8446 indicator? 0.18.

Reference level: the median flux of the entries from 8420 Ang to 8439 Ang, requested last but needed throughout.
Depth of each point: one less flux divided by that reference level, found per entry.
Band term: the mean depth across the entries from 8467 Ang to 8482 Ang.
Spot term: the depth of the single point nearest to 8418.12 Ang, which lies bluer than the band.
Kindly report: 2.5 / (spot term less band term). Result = -63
